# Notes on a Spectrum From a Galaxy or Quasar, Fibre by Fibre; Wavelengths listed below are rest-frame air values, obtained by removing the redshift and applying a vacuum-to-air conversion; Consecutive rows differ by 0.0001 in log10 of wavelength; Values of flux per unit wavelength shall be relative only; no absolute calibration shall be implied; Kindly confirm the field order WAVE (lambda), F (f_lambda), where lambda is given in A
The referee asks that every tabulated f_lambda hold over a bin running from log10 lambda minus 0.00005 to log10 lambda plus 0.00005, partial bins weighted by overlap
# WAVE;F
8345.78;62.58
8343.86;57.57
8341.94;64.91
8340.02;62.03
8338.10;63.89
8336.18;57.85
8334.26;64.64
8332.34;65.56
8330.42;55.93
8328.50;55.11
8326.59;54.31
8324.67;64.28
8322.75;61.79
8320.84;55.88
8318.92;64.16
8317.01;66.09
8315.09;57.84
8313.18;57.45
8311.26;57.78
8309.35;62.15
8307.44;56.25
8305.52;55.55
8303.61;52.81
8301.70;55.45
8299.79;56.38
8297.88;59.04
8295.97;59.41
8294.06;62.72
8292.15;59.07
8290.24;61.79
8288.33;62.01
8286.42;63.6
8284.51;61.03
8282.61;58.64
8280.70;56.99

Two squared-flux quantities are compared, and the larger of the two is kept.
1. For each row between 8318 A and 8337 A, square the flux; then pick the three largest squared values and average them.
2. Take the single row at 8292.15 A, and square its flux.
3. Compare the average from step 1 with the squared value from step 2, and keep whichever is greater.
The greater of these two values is 4203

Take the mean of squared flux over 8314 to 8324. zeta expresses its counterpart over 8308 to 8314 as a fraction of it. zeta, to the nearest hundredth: 0.93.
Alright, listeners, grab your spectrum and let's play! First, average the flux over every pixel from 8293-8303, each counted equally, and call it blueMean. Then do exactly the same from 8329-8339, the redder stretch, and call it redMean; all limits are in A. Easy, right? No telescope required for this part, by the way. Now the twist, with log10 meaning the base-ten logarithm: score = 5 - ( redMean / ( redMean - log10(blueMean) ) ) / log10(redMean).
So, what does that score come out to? 4.42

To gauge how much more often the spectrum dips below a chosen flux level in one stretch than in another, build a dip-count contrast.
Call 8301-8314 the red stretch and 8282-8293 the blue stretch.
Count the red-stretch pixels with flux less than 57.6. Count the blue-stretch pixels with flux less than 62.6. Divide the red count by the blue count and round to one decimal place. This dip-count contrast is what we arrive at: 1.0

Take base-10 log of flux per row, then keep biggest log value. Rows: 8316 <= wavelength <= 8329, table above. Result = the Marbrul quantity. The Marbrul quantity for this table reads 1.82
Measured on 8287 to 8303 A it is 1.80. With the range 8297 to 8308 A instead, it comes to 1.77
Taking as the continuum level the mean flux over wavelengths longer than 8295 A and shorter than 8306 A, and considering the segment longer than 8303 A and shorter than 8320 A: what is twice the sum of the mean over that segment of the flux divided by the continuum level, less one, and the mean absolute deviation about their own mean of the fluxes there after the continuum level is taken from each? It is 7.1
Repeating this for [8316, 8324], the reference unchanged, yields 6.5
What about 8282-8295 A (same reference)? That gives 3.1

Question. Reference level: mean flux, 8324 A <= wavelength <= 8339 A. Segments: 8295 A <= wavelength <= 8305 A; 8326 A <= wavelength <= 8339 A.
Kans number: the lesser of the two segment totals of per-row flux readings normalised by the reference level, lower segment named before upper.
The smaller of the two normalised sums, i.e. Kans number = 4.7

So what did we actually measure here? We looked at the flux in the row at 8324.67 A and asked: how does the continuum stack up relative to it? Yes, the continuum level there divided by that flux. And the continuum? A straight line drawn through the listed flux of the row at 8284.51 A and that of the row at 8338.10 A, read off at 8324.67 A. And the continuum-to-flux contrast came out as 0.98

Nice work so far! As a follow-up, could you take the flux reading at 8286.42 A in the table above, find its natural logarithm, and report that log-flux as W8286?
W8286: 4.15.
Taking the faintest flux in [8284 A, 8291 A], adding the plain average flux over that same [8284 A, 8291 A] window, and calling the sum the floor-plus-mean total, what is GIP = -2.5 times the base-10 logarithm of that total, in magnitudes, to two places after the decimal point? -5.23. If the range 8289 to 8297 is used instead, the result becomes -5.20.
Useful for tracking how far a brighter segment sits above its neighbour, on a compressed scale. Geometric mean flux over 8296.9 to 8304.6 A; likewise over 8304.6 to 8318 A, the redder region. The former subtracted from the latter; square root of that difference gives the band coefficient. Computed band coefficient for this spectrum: 1.7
